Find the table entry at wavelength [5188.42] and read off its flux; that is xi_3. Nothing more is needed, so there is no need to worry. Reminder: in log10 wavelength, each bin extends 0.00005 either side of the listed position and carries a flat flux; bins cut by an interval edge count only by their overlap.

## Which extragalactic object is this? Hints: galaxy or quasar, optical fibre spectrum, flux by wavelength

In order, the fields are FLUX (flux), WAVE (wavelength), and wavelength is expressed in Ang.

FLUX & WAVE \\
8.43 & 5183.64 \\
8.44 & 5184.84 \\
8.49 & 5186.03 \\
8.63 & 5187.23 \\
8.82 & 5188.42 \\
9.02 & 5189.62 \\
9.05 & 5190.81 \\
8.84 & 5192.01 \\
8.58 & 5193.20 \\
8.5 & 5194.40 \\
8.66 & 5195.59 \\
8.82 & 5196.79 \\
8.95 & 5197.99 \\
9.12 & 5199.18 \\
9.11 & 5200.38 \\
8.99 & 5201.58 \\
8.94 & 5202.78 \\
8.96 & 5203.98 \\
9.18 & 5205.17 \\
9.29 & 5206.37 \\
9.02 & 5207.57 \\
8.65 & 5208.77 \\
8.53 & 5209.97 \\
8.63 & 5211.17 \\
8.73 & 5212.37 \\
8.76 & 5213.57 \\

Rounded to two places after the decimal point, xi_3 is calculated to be 8.82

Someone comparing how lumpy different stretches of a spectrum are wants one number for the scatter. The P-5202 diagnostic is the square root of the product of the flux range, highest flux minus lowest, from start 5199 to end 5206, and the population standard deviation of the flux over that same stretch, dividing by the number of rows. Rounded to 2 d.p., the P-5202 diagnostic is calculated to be 0.15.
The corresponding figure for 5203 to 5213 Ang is 0.45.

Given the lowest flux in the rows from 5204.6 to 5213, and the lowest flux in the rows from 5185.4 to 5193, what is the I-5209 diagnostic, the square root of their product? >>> 8.51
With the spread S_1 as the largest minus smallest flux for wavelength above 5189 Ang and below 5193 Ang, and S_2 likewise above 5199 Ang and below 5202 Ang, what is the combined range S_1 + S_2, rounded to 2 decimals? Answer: 0.34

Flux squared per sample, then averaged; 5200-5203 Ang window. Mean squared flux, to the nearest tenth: 81.2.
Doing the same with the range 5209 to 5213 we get 74.5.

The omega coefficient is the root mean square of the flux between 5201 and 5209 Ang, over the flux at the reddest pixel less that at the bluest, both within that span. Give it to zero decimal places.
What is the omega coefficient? -26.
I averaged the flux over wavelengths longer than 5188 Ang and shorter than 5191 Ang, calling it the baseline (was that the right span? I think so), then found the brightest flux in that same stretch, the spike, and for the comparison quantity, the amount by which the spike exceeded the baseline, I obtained 0.09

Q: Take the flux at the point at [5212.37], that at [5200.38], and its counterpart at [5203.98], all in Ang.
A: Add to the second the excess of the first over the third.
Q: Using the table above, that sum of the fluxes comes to 8.9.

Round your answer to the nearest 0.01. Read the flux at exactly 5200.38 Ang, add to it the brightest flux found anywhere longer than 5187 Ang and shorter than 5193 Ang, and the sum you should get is 18.16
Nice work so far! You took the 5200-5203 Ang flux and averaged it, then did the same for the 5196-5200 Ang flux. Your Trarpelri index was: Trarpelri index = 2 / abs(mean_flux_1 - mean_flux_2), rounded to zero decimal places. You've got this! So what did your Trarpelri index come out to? 40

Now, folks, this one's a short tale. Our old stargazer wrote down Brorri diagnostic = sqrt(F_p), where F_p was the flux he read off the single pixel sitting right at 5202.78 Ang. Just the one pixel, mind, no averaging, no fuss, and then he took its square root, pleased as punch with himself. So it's 2.990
